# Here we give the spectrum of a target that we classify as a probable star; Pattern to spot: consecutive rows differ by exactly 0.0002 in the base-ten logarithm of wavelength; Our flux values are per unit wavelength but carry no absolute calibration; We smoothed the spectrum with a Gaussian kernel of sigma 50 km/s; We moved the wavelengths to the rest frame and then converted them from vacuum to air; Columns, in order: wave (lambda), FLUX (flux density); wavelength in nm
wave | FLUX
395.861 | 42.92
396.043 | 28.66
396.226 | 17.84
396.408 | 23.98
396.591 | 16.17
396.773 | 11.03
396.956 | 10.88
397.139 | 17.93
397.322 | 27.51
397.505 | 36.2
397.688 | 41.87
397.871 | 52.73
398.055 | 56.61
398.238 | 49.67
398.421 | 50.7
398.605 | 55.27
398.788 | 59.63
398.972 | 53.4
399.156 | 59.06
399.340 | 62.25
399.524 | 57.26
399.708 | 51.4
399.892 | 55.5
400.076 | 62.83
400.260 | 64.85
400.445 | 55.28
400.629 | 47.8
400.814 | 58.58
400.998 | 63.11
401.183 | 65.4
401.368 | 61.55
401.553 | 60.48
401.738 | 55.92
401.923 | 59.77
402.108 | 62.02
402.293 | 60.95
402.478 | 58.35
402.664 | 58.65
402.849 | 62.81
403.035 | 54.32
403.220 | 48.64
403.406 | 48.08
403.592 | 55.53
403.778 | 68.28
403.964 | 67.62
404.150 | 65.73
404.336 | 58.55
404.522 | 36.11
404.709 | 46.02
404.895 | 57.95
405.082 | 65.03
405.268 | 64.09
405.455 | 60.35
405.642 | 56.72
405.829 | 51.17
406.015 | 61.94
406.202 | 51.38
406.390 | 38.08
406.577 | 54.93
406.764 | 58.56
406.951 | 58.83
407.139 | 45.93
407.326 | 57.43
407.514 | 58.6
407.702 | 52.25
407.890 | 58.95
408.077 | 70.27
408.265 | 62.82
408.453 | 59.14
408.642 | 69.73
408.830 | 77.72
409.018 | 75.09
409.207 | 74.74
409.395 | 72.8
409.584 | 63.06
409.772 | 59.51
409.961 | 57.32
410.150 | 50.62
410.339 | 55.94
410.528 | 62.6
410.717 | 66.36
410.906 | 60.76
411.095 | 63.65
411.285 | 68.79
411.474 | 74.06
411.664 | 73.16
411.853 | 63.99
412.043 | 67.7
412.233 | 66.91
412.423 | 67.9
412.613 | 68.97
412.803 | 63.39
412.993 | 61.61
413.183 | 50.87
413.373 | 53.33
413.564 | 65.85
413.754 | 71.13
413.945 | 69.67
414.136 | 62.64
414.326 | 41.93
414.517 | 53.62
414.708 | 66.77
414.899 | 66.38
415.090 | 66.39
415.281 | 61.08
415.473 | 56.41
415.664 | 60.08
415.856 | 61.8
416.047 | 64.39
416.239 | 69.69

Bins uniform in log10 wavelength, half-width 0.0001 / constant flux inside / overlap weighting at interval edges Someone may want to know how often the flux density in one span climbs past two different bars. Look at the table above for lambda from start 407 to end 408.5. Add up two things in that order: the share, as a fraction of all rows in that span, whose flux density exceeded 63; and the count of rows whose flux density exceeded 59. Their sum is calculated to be 3.1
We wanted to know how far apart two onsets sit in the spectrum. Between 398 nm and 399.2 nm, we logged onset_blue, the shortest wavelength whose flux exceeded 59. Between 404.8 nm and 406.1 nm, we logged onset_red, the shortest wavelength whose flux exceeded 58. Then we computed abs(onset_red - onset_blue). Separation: 6.29 nm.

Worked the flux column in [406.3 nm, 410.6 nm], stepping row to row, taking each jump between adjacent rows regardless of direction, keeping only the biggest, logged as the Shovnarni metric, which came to 17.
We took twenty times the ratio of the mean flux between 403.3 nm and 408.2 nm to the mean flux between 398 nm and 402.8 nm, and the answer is 19.5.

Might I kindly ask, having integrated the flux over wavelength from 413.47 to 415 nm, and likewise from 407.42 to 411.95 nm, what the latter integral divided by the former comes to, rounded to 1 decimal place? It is 3.1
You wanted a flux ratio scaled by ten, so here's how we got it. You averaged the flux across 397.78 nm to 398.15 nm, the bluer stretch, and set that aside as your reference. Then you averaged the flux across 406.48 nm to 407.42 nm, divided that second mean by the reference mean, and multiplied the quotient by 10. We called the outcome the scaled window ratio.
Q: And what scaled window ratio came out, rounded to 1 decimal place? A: 10.1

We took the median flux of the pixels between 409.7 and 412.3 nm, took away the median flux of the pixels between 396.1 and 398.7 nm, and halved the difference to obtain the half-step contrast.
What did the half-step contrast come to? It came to 16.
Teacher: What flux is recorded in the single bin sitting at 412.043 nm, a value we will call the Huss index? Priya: 67.7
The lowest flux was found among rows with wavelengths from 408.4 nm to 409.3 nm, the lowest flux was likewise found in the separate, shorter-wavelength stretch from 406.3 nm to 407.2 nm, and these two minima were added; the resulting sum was 97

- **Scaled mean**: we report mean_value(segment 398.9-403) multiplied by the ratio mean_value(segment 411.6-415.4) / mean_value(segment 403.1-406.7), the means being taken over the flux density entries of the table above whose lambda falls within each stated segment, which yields 67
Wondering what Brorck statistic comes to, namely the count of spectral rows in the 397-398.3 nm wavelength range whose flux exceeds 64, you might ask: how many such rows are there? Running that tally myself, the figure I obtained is 0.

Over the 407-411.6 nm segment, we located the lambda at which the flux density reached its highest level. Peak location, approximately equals 408.830 nm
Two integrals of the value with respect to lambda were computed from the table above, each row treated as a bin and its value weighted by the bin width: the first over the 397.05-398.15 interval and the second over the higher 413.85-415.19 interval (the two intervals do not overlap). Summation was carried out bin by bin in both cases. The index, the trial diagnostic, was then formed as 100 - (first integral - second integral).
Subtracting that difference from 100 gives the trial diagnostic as 139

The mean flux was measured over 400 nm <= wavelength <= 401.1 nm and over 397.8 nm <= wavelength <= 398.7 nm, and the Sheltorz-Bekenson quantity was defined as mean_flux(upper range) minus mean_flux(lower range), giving 6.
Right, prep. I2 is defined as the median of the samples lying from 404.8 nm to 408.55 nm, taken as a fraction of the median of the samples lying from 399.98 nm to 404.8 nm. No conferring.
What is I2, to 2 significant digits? 0.99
